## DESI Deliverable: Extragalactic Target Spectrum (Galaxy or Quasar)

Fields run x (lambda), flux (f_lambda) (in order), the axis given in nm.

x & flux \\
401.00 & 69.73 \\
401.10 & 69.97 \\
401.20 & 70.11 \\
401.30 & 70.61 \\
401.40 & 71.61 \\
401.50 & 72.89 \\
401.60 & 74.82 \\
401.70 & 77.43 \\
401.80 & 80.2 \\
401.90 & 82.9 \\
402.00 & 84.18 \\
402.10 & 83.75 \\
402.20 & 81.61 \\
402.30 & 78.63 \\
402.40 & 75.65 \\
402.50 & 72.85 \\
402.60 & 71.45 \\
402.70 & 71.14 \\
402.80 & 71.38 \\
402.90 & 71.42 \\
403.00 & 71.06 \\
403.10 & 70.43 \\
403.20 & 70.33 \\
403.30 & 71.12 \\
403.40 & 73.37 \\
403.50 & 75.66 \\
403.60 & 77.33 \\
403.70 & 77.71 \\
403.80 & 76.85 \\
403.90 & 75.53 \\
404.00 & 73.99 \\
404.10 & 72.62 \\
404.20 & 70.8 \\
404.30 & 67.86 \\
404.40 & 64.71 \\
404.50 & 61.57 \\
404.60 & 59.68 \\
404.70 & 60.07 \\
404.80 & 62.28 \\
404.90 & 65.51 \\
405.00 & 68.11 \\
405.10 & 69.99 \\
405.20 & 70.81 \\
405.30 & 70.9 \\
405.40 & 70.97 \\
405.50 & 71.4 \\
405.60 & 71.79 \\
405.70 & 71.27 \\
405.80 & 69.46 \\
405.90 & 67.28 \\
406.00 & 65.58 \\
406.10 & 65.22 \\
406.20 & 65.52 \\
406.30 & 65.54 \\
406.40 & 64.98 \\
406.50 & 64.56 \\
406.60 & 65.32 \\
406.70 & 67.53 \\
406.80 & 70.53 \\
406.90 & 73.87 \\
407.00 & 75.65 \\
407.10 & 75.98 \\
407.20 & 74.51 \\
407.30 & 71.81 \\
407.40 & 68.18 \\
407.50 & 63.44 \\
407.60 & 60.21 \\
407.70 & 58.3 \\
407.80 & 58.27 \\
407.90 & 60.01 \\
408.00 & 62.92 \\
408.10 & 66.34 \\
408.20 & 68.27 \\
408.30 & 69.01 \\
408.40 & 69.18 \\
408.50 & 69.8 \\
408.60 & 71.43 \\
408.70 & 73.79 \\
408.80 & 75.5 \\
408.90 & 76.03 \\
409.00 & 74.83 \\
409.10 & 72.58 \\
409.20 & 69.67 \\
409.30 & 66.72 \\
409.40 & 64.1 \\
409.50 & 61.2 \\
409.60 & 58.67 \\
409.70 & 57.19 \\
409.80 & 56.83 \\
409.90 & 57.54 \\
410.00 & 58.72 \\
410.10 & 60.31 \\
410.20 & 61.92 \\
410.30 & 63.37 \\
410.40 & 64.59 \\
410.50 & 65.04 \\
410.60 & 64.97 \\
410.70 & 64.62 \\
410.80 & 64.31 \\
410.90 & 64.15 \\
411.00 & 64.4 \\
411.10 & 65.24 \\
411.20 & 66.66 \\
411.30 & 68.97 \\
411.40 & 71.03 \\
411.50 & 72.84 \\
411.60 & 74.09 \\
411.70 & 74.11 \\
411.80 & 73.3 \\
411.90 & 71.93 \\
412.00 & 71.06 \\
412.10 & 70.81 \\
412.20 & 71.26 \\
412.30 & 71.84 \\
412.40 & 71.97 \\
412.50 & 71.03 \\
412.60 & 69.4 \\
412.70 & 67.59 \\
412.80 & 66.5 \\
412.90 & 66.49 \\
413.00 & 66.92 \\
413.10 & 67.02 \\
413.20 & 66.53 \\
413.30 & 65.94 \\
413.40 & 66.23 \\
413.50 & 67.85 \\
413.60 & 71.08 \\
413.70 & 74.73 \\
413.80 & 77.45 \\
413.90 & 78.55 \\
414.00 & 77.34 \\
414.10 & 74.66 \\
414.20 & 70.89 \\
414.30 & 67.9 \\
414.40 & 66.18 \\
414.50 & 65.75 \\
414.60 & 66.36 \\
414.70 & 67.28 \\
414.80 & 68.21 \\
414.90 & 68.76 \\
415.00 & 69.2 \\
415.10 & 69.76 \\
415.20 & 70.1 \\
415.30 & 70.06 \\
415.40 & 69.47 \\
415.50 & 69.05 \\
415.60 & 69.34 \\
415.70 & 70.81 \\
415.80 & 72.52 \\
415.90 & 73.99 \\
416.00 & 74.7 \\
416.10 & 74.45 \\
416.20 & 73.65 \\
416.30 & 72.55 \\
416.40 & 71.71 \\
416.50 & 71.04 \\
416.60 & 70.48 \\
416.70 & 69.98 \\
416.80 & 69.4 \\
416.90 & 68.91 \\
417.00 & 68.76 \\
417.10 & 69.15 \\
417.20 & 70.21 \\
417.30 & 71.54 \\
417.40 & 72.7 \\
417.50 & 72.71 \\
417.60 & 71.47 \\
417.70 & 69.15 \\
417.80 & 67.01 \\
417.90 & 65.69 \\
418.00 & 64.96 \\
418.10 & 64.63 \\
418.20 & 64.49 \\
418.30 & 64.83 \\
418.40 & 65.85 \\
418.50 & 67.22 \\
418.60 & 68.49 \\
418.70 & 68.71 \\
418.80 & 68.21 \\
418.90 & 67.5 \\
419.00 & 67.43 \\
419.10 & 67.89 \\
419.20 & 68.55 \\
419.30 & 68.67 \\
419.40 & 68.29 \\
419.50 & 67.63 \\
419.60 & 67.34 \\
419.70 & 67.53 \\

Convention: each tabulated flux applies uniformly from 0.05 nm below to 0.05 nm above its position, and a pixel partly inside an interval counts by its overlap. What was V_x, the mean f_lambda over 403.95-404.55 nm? 69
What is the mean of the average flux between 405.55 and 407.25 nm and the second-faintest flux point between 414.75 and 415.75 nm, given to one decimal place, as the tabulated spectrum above 68.9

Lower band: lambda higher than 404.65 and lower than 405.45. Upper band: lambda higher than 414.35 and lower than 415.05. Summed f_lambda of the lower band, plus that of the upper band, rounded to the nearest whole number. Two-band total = 1010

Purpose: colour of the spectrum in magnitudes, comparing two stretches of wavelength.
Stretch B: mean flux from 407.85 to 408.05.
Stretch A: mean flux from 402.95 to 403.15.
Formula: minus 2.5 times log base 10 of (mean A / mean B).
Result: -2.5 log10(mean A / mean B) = -0.15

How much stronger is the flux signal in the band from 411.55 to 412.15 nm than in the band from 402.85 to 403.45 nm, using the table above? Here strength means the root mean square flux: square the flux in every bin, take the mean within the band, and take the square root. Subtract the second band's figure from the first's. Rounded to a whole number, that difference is 1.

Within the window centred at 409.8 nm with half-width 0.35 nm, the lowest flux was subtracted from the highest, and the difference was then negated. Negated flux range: -4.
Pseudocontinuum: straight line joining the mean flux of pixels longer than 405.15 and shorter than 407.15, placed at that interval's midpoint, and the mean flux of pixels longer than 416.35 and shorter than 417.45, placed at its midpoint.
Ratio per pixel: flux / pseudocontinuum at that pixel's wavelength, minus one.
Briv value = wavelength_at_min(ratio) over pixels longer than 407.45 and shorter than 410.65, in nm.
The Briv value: 409.80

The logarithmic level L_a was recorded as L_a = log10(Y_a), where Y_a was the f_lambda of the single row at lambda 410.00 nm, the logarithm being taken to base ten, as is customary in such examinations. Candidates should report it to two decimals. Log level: 1.77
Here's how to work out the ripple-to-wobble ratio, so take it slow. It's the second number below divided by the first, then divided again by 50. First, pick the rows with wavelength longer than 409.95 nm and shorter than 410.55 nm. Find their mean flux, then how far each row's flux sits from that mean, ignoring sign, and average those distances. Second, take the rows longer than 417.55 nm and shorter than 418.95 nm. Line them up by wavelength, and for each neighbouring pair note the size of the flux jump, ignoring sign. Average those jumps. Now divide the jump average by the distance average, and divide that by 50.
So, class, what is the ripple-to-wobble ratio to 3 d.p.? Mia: 0.010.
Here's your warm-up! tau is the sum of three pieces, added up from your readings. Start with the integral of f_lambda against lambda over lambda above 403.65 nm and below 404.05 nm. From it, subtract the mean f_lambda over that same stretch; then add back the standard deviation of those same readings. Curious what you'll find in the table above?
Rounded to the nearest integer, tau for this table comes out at -44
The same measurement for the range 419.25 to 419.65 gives -40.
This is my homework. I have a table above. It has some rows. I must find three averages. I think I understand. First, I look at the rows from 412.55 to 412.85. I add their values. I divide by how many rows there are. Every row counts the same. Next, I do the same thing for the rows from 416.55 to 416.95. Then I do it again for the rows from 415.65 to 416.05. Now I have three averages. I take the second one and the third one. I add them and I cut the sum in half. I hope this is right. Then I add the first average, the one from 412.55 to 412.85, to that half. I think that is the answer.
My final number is 139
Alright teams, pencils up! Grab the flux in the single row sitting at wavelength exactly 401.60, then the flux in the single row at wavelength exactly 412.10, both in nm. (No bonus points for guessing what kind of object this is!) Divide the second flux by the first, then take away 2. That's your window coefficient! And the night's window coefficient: -1.05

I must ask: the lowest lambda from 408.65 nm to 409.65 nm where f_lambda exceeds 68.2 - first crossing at 408.70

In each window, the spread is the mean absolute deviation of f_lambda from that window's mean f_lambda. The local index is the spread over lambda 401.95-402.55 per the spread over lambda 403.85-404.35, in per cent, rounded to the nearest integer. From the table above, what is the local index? 165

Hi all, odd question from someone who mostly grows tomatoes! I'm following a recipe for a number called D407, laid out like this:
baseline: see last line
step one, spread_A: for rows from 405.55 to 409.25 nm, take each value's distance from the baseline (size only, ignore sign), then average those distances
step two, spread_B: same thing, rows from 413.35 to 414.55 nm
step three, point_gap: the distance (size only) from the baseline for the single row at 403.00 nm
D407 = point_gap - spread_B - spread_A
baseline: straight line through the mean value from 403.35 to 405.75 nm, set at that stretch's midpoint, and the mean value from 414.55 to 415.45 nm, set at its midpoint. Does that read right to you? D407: -8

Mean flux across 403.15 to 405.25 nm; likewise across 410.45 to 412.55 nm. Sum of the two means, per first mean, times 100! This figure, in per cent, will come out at 199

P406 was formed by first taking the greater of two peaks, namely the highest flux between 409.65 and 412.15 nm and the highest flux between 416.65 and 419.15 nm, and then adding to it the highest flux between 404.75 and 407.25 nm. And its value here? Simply 150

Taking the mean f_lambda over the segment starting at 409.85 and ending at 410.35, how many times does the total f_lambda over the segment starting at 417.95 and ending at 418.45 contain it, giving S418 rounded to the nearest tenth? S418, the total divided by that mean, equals 5.4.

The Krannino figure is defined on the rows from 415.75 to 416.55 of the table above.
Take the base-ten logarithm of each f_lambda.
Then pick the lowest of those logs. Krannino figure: 1.85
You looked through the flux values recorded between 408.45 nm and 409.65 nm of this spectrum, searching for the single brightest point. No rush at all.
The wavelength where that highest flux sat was 408.90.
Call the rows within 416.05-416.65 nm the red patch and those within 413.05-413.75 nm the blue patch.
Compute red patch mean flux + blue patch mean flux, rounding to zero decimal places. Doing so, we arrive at 141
